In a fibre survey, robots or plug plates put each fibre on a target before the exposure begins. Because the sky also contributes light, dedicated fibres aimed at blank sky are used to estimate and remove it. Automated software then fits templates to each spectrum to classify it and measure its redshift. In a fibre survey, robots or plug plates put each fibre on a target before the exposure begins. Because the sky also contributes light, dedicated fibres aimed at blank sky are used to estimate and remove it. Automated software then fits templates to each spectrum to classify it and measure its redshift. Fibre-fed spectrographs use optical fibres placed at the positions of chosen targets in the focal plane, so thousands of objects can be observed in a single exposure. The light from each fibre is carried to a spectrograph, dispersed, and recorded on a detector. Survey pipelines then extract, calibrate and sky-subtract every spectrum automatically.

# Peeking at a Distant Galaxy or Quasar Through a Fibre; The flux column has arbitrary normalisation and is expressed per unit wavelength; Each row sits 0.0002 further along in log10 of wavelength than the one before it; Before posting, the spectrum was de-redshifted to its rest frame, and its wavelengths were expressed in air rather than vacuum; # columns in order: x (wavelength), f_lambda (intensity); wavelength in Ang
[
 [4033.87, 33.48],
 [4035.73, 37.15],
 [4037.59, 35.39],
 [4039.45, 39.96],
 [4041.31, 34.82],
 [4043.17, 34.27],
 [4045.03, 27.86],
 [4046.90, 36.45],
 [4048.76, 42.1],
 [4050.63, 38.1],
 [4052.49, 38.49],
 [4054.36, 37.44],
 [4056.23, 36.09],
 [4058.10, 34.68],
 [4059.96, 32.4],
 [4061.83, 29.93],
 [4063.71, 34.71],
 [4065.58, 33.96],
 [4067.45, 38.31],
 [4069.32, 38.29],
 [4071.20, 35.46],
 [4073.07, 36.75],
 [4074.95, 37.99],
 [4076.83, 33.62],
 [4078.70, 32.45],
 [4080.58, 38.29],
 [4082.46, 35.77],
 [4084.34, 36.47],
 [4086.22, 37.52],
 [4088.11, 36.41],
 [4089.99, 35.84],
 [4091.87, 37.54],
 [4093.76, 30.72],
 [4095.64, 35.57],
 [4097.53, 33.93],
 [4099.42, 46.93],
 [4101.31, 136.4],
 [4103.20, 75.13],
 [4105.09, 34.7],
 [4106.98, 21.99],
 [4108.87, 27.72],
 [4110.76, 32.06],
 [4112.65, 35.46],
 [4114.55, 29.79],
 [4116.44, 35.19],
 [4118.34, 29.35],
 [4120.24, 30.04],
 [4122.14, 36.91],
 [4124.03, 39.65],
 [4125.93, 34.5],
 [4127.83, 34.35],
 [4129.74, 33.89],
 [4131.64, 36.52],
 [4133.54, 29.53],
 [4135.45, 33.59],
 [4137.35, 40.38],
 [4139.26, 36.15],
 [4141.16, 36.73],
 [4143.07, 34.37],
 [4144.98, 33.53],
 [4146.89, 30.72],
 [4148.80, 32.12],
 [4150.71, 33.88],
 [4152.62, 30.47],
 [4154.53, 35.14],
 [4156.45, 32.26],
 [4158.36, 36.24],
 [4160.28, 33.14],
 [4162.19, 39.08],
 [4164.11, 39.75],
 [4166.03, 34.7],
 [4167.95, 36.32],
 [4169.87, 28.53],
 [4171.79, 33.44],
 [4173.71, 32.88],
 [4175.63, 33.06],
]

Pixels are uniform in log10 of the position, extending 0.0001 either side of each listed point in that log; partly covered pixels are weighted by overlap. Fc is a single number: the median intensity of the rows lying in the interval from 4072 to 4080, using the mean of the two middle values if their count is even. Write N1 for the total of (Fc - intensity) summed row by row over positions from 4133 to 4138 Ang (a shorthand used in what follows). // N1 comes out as 2.1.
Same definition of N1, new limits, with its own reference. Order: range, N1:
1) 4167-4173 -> 7.3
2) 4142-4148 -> 6.9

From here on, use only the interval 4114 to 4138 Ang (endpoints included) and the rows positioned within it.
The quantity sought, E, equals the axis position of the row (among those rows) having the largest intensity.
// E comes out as 4137.35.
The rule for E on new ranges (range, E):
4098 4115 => 4101.31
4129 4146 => 4137.35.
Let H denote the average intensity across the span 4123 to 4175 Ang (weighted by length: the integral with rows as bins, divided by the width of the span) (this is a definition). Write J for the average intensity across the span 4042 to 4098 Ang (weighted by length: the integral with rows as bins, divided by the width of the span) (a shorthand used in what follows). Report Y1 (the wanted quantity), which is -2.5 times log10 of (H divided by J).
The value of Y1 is 0.03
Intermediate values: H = 35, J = 35.6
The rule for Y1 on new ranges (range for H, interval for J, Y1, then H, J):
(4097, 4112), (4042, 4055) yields -0.37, 51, 36.3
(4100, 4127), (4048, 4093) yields -0.18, 43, 36.1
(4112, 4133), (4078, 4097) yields 0.05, 34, 35.7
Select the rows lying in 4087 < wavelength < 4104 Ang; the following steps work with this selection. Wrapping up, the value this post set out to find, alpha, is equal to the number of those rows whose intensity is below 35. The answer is 2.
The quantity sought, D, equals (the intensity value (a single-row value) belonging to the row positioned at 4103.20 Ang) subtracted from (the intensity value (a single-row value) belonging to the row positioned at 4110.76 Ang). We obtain -43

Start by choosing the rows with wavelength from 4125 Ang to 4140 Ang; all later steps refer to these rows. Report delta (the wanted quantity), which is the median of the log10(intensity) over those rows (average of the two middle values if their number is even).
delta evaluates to 1.537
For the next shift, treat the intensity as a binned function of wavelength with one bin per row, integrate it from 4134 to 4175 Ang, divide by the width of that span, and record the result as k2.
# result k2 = 34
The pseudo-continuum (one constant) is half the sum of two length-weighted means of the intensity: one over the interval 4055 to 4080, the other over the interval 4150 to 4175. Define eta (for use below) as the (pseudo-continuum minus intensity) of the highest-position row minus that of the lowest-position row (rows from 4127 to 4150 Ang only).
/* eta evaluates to 2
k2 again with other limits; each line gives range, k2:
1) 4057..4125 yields 39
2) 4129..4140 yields 35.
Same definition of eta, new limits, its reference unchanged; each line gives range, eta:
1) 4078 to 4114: -3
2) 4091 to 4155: 2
